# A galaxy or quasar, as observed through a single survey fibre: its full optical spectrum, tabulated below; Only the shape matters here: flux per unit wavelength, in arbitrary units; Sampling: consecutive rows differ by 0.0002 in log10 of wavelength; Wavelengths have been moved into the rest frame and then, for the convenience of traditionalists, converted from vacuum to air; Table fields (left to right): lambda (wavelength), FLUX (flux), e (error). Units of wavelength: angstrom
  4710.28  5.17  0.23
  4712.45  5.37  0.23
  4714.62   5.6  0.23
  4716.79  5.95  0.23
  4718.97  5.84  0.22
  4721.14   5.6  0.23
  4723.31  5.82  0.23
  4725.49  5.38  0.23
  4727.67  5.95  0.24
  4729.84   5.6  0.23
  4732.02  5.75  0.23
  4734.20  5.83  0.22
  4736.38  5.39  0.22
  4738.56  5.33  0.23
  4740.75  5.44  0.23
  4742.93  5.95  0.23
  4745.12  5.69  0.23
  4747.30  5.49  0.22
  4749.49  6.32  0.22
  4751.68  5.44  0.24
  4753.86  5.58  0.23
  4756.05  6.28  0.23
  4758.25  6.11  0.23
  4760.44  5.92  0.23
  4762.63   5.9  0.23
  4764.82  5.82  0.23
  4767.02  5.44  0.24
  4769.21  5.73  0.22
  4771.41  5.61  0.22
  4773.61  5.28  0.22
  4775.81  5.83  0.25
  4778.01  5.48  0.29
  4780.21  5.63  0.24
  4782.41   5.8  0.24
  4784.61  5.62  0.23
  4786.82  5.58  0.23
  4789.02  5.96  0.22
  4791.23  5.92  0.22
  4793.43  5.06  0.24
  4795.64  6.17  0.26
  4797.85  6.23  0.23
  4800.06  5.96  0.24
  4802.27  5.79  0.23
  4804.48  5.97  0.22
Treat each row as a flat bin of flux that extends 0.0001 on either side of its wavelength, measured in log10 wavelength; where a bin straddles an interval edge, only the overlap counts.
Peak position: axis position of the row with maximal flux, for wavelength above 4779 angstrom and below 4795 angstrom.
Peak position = 4789.02 angstrom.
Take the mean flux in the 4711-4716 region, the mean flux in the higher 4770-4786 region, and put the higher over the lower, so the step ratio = 1.02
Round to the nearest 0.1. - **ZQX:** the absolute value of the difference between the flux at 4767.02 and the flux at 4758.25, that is 0.7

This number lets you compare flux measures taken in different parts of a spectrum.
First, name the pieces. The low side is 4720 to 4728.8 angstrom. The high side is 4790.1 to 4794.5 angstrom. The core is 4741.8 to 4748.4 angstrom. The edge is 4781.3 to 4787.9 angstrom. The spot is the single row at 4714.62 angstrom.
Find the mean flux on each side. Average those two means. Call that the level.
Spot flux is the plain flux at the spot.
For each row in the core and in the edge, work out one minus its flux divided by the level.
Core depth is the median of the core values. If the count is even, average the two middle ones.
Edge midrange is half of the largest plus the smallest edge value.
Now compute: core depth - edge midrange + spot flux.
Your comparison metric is 5.60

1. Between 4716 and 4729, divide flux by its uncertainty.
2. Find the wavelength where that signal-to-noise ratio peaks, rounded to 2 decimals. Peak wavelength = 4718.97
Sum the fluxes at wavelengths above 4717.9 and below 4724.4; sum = 17.3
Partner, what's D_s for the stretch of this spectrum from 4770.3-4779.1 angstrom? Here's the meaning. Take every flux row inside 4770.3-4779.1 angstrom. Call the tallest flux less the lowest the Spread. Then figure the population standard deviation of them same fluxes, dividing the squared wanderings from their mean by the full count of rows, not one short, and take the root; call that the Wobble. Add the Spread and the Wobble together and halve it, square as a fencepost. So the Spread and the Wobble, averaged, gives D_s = 0.37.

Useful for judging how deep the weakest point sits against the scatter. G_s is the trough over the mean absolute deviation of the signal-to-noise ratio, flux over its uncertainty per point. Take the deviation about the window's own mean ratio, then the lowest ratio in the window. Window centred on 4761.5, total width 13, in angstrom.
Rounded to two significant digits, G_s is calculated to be 22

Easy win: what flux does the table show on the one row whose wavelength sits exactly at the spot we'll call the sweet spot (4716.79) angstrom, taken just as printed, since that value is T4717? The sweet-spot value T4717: 5.95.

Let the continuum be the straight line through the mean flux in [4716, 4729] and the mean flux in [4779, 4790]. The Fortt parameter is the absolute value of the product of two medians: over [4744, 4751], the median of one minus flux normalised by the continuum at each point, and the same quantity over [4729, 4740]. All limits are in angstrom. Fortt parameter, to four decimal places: 0.0002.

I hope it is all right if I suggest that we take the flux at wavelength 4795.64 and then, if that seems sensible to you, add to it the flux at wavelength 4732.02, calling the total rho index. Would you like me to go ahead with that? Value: 11.9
